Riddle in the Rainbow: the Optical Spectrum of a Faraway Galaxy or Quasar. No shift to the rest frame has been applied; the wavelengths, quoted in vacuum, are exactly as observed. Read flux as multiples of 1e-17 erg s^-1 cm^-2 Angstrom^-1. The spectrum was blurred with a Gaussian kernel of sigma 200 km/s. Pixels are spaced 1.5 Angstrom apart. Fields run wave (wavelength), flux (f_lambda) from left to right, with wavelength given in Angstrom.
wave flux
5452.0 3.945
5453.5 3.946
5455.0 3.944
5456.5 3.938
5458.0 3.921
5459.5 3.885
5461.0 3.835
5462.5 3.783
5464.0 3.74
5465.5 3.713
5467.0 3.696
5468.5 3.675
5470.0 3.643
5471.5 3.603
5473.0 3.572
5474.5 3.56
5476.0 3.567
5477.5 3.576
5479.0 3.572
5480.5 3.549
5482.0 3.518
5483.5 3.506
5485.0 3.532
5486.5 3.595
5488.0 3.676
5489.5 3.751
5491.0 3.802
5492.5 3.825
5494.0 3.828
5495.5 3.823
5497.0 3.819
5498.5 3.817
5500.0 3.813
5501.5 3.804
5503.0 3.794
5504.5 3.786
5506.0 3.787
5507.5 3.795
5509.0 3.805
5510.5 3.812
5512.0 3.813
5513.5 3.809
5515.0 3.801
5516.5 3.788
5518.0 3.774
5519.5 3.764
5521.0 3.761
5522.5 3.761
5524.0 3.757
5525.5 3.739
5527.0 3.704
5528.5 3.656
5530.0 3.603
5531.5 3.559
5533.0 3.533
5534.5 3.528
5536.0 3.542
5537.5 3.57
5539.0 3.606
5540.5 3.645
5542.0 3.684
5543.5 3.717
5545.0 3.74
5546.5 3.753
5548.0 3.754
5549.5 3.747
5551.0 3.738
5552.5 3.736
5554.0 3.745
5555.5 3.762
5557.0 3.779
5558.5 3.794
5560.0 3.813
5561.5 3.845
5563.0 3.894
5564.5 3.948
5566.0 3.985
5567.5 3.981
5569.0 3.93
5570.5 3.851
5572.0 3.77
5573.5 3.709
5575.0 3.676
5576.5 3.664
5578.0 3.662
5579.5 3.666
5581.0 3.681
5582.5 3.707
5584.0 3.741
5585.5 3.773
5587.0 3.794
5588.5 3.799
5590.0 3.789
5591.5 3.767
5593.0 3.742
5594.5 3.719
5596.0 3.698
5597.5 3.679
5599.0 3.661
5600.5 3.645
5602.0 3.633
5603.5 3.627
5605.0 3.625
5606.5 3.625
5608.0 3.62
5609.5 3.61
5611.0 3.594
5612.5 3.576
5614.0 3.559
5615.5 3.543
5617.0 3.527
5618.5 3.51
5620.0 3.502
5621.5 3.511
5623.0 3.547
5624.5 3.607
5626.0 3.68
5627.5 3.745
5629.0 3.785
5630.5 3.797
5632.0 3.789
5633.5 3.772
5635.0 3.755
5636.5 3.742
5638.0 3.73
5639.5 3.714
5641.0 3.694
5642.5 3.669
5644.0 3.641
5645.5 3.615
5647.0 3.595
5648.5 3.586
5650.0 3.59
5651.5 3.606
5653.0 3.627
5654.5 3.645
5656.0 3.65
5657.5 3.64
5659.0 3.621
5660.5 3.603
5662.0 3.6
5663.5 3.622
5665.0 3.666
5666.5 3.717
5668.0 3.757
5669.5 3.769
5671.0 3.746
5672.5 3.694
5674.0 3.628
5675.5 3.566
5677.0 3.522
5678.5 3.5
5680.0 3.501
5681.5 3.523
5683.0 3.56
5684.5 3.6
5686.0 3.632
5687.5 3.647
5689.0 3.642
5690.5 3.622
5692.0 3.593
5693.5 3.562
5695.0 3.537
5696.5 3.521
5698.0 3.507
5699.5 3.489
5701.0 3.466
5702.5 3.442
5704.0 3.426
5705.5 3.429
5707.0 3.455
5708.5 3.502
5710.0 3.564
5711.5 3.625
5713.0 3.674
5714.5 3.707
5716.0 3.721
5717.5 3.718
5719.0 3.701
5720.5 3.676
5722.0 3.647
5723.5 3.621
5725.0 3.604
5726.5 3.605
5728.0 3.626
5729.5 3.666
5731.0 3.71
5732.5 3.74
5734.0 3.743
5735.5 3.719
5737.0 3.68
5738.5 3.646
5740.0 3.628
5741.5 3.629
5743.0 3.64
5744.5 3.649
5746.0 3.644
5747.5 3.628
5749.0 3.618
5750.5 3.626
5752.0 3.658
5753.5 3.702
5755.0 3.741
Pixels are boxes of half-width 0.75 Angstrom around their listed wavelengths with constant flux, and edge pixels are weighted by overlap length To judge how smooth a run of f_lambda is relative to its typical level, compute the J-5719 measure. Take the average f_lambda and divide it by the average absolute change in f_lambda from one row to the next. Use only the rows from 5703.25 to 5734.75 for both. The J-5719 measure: 132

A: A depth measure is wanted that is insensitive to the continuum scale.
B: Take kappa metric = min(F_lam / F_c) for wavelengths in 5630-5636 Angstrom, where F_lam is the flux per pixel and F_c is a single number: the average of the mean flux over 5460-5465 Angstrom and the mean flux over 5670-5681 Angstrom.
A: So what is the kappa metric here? 1.02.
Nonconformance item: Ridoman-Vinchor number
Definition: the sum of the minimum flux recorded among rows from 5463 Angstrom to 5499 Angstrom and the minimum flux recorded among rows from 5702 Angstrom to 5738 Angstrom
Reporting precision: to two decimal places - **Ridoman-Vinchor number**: 6.93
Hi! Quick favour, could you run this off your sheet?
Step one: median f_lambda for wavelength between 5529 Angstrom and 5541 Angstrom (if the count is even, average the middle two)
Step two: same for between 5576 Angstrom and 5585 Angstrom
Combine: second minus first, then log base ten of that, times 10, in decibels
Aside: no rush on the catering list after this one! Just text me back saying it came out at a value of -10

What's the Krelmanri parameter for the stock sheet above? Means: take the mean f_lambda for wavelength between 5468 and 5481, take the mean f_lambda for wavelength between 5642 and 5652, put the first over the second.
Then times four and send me 3.97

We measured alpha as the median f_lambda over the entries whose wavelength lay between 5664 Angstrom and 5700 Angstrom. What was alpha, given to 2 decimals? 3.60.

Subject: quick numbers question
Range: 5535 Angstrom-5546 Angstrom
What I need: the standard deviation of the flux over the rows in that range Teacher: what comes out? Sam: 0.07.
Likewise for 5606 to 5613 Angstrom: 0.02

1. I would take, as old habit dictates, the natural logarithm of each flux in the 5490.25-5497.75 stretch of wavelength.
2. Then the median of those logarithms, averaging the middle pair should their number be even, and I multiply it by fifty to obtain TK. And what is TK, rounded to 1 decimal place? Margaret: 67.1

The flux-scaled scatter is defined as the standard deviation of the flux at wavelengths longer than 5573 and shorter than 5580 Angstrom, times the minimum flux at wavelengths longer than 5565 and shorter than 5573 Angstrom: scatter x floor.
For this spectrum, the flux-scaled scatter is 0.07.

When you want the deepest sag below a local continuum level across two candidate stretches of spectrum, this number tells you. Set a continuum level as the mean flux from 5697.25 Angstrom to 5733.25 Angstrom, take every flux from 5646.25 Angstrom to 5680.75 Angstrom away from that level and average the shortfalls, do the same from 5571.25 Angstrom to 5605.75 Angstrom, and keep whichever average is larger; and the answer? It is -0.032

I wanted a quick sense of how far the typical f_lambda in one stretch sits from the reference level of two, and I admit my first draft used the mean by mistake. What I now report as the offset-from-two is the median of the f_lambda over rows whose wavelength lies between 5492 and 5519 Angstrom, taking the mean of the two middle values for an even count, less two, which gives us 1.81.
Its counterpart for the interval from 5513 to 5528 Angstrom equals 1.76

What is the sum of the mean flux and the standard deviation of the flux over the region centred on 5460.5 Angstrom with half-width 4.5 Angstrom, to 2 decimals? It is 3.92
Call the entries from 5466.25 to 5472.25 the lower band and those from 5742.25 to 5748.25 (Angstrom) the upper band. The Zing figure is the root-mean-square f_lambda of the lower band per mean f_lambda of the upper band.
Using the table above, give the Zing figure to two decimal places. 1.00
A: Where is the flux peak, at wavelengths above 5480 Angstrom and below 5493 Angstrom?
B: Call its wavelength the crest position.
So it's 5492.5 Angstrom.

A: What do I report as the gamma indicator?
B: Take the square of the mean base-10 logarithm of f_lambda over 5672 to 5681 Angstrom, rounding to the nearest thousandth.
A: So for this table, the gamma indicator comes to 0.305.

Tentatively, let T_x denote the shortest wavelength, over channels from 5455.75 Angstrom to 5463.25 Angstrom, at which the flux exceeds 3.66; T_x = 5456.5 Angstrom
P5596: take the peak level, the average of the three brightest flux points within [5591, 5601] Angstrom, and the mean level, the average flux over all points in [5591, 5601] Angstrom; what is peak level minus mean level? 0.041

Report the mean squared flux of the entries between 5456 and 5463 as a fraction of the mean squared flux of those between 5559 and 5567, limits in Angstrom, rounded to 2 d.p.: 0.99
